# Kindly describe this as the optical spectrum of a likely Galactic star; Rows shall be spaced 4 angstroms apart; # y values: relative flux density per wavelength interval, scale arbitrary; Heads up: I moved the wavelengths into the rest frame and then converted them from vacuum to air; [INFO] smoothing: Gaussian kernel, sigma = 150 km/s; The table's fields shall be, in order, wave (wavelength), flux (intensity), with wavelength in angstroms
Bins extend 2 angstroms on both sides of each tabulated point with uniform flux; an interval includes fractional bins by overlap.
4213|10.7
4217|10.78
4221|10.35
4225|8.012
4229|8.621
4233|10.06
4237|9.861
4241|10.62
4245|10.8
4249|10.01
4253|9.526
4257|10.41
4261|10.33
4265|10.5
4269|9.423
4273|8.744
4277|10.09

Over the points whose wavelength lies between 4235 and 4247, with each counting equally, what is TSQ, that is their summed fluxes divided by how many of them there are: 10.4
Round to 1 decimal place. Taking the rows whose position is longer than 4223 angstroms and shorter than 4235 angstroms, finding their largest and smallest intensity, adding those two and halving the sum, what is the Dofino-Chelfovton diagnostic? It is 9.0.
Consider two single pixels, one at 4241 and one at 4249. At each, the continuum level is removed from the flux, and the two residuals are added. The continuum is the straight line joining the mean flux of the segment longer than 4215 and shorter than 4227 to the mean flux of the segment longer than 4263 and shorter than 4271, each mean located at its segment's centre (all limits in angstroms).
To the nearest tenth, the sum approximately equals 0.9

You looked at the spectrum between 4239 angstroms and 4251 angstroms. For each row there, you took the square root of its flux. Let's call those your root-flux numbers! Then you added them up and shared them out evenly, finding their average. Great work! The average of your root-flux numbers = 3.24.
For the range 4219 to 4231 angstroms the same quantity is 2.99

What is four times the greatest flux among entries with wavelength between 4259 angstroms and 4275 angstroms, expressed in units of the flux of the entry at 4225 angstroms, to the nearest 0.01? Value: 5.24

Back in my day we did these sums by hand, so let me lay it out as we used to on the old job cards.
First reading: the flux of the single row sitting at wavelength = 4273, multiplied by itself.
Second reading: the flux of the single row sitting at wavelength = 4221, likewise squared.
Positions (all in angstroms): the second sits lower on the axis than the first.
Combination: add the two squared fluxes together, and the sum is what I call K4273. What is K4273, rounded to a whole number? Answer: 184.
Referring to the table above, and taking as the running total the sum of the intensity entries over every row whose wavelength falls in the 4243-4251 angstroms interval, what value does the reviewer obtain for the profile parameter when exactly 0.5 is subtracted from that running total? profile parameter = 20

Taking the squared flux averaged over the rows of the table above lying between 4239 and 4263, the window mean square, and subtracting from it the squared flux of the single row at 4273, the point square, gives 29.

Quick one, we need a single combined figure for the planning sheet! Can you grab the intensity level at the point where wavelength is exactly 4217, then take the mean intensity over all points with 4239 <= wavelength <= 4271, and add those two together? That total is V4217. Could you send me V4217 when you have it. 21.0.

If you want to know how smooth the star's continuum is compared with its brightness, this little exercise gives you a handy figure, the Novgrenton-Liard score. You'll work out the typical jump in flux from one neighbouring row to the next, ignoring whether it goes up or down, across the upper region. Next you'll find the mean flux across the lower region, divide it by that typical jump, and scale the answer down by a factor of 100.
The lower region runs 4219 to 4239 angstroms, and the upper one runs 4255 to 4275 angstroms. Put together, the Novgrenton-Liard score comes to 0.187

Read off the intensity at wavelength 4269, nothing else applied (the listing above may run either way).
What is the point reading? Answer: 9.423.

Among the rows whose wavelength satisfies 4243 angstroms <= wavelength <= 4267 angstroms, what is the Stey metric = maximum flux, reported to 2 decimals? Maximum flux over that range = 10.80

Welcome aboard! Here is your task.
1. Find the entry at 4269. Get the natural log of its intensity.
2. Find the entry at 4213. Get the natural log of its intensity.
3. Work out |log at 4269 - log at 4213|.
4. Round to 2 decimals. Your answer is 0.13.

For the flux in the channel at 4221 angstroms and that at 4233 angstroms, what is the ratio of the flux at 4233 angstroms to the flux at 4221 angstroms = 0.97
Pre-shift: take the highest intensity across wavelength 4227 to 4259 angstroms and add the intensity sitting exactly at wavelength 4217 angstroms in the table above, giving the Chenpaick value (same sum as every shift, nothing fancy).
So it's 21.6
